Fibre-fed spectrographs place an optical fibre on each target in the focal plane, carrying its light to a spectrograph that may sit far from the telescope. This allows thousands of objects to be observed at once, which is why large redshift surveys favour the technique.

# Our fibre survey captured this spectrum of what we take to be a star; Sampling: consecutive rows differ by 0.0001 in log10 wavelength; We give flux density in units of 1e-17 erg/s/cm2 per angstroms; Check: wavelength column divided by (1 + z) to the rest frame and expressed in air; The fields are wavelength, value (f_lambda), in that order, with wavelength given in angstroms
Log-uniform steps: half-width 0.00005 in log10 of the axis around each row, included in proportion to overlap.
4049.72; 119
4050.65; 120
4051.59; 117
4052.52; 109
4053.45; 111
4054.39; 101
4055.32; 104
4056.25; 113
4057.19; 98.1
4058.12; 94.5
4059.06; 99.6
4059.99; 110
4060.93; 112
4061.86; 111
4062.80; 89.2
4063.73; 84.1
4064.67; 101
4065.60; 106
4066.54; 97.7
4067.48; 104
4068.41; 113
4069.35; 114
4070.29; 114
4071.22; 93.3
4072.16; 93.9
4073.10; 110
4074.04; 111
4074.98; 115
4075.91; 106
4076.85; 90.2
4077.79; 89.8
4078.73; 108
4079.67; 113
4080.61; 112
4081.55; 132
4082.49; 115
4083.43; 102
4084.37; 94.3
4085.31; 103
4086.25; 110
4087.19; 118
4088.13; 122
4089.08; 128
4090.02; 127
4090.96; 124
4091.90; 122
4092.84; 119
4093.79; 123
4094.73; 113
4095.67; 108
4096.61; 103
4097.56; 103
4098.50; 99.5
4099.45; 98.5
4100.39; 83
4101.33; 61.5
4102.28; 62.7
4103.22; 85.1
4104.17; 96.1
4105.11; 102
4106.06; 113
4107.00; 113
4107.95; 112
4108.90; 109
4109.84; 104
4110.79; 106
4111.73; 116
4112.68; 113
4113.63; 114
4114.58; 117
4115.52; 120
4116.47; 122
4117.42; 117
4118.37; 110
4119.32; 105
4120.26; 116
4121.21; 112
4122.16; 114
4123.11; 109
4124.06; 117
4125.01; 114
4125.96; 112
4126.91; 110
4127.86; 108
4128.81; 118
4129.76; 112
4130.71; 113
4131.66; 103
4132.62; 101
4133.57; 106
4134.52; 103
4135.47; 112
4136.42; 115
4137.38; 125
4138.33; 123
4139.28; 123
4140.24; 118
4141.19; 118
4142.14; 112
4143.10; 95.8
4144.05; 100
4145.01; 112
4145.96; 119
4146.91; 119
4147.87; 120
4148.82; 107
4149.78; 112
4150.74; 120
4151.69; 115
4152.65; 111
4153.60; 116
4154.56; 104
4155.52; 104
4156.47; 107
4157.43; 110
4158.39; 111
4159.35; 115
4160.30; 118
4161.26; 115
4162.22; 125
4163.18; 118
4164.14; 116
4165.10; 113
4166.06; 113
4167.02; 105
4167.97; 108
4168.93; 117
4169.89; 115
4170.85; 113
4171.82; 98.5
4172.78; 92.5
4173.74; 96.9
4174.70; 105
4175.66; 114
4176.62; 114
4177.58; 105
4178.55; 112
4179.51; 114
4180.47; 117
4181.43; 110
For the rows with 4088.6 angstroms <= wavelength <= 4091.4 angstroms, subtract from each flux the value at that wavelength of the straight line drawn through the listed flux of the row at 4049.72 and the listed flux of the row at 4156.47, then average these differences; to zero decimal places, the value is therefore 12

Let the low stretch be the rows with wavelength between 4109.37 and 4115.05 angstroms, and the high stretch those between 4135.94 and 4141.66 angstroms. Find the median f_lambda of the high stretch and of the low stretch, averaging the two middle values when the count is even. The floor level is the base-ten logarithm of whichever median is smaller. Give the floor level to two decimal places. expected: 2.05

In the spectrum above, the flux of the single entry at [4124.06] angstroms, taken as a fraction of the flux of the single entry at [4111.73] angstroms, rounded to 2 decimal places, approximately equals 1.01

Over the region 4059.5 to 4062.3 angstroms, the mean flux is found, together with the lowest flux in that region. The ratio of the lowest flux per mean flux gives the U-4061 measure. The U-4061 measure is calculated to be 0.99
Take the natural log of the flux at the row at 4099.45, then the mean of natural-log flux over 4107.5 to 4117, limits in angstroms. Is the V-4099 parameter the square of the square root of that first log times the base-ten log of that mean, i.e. 3.10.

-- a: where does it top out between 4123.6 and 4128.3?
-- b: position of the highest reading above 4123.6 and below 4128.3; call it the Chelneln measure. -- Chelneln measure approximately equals 4124.06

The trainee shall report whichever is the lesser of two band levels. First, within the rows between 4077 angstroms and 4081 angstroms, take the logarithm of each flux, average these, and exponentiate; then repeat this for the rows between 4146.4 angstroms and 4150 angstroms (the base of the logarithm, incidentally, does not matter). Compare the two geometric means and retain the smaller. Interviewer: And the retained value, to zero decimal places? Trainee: 105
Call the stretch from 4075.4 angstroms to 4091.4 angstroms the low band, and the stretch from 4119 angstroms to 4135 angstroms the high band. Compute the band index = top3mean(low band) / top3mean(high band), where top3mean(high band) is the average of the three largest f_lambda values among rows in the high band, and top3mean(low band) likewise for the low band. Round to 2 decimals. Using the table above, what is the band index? 1.10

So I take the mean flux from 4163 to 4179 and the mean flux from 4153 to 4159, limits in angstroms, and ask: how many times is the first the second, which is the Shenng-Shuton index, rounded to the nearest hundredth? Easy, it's 1.00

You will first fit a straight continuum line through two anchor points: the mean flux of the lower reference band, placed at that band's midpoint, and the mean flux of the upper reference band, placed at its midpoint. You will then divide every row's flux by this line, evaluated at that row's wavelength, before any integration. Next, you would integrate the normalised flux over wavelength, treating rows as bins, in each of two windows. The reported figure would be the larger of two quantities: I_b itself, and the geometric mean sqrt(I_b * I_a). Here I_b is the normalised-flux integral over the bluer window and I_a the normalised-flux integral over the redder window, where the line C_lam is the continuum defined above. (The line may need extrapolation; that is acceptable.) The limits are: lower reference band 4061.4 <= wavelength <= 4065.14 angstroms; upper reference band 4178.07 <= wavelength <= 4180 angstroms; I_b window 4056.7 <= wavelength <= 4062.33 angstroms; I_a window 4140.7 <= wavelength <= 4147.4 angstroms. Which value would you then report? 6.5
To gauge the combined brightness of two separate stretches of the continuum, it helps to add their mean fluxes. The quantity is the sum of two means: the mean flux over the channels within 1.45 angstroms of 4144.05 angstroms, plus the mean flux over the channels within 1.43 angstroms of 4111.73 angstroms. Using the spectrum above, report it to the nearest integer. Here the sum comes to 214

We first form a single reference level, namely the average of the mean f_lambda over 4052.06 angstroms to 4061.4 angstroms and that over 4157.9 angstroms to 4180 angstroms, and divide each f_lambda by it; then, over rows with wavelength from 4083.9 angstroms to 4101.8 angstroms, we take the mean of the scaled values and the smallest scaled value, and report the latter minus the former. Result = -0.43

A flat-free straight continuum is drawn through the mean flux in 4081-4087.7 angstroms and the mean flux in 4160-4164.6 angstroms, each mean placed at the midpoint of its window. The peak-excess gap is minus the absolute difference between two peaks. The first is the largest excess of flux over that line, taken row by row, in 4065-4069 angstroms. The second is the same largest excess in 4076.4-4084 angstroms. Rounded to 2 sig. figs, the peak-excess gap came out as -18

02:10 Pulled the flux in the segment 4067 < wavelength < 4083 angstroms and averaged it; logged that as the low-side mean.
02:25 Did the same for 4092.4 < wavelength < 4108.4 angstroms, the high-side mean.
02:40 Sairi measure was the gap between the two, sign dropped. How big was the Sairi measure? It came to 8.2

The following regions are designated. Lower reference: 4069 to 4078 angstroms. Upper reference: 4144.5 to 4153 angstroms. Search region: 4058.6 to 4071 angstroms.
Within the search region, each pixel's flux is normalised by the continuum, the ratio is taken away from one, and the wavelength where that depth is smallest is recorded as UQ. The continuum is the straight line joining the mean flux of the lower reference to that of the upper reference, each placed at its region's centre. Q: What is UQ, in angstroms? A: 4069.35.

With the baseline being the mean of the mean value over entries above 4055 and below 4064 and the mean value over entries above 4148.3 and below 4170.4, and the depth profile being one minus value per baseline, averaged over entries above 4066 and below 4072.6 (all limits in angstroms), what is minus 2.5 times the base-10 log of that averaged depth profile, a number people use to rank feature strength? 3.9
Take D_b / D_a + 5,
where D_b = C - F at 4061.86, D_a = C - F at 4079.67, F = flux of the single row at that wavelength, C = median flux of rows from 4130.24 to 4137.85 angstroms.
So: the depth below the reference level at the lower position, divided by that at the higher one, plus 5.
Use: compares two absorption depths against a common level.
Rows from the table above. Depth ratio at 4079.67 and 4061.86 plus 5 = 5.5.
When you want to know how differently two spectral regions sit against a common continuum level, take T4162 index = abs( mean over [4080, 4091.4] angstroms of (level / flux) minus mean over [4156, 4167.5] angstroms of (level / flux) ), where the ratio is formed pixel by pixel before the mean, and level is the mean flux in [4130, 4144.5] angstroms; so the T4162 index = 0.007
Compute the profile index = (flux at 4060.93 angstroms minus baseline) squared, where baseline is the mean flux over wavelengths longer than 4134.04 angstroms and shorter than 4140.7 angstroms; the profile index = 25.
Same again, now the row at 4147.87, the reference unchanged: 9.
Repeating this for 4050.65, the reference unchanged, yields 9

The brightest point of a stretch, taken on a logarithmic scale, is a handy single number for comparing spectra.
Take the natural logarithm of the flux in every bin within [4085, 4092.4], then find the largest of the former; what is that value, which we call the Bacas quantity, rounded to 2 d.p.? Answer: 4.85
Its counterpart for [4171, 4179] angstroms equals 4.74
